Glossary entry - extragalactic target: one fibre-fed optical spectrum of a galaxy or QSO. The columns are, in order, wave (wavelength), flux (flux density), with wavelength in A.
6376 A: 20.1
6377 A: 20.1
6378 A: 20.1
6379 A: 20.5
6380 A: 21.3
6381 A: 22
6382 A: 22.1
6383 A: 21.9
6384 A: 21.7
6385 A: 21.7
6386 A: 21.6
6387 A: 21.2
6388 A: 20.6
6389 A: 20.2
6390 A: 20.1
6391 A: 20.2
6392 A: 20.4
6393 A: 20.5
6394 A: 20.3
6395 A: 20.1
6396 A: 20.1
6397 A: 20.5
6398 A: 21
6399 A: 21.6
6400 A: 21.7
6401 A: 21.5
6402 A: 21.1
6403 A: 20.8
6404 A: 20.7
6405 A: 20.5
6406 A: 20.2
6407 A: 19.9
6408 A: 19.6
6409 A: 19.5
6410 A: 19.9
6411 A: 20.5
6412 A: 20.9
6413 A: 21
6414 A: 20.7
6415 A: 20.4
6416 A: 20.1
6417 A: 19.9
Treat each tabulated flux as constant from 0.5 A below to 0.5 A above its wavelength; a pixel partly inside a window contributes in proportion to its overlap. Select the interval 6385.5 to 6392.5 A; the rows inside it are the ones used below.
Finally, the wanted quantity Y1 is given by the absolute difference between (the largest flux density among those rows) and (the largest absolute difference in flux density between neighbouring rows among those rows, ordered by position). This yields 21.0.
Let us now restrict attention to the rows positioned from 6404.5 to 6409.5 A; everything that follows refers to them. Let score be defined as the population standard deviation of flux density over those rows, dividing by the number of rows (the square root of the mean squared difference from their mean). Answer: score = 0.37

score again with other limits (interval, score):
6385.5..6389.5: 0.54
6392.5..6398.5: 0.31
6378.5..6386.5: 0.48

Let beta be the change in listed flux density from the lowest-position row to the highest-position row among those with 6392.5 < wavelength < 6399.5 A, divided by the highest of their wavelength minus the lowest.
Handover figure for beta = 0.2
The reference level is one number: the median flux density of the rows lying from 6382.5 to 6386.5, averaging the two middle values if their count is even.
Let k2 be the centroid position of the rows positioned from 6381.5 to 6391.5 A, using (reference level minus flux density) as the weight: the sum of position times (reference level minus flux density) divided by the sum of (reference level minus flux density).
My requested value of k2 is 6390.1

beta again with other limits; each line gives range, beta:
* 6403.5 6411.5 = 0.0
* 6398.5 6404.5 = -0.2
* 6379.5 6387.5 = 0.0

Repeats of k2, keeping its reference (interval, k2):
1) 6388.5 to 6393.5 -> 6390.9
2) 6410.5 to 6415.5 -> 6413.1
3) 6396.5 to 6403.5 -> 6399.7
